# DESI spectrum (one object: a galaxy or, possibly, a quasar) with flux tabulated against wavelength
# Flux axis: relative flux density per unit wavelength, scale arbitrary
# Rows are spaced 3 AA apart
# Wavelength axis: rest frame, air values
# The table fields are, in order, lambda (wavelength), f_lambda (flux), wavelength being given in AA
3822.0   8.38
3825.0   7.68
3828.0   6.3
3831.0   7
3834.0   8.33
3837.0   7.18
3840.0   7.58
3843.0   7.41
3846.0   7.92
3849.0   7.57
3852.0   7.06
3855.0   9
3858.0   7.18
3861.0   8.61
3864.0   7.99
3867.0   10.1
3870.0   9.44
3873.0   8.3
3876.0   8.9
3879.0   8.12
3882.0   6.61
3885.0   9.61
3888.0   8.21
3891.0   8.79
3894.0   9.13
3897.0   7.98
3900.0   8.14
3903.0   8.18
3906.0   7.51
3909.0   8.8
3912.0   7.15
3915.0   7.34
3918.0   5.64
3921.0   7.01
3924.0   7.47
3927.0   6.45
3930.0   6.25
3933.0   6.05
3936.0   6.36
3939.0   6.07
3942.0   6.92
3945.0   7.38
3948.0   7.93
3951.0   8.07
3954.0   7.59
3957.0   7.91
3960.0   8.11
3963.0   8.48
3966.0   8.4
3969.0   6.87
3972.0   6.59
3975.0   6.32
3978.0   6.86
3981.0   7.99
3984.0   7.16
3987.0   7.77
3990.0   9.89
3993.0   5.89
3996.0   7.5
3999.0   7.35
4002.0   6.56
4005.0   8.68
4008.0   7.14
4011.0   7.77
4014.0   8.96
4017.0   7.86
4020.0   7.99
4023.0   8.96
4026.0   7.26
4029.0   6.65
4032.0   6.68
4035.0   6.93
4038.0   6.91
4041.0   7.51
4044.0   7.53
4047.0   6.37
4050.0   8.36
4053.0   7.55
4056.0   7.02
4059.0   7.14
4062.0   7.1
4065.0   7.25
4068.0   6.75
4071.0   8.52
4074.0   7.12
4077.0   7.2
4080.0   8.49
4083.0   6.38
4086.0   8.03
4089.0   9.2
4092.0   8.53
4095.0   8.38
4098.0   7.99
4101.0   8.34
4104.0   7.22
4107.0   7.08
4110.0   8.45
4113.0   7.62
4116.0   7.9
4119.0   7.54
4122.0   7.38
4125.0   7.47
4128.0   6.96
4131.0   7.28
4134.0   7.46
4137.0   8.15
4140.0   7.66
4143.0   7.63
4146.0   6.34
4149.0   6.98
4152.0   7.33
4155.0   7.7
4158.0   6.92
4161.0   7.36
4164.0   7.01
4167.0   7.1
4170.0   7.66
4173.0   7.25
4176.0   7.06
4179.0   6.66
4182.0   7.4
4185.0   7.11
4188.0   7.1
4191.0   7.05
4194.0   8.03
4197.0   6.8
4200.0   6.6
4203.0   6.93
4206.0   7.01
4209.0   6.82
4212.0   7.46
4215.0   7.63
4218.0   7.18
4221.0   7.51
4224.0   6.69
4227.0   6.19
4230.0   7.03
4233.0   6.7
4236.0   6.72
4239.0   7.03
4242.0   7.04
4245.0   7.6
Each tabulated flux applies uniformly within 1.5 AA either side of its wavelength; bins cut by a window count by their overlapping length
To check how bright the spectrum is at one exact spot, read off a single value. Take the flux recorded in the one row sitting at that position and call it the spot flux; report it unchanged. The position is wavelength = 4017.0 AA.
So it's 7.86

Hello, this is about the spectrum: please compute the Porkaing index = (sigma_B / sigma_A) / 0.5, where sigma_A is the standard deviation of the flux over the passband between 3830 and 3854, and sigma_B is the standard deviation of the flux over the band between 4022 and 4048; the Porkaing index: 3.4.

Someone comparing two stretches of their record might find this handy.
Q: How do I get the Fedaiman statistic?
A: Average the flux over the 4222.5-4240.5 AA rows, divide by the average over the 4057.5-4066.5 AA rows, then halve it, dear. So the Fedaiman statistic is 0.47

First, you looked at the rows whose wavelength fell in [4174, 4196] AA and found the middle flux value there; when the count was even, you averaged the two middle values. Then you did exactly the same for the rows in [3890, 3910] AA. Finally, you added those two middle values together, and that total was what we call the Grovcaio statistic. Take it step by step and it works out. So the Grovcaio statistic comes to 15.3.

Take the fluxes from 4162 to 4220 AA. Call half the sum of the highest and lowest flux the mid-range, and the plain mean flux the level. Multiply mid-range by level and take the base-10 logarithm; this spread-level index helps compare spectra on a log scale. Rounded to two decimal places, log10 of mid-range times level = 1.72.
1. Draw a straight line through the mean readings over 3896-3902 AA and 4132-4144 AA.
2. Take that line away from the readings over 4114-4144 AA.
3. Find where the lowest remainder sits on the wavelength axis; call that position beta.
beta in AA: 4128.0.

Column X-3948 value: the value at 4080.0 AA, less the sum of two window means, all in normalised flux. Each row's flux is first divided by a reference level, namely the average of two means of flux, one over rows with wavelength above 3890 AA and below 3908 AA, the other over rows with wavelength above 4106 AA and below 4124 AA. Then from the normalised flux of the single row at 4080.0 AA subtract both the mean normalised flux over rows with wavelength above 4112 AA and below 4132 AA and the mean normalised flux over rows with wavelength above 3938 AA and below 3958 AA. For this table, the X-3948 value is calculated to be -0.80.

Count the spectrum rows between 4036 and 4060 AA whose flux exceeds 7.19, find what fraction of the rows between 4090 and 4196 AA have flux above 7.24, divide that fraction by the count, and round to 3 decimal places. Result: 0.157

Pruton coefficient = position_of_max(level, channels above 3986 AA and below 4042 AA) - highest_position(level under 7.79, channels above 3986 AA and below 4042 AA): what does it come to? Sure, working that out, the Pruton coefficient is -51 AA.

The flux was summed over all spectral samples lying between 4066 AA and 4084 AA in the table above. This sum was 44.5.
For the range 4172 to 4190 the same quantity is 42.6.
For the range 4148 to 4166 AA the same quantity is 43.3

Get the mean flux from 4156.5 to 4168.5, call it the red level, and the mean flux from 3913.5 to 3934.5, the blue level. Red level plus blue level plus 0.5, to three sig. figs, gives 14.2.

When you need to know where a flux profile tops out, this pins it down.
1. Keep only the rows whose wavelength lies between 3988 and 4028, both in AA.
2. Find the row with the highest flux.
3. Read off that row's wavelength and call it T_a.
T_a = 3990.0 AA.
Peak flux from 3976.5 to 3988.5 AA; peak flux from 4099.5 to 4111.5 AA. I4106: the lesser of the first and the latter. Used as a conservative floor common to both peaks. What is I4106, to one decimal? 8.0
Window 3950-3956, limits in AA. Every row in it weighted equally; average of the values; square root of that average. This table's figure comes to 2.80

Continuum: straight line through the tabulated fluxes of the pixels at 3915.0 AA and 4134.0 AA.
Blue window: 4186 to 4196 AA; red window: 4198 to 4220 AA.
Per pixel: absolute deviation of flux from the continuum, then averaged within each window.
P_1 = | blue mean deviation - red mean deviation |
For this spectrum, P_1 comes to 0.0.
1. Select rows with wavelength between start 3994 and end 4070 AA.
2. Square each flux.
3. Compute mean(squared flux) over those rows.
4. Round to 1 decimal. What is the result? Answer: 55.7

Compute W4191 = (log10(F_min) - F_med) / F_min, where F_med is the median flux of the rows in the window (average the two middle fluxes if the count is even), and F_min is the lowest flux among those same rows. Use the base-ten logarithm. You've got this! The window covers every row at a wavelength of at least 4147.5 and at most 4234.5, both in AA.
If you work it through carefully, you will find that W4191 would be -1.01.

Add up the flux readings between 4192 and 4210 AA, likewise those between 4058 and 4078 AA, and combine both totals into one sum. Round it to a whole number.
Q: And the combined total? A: 93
